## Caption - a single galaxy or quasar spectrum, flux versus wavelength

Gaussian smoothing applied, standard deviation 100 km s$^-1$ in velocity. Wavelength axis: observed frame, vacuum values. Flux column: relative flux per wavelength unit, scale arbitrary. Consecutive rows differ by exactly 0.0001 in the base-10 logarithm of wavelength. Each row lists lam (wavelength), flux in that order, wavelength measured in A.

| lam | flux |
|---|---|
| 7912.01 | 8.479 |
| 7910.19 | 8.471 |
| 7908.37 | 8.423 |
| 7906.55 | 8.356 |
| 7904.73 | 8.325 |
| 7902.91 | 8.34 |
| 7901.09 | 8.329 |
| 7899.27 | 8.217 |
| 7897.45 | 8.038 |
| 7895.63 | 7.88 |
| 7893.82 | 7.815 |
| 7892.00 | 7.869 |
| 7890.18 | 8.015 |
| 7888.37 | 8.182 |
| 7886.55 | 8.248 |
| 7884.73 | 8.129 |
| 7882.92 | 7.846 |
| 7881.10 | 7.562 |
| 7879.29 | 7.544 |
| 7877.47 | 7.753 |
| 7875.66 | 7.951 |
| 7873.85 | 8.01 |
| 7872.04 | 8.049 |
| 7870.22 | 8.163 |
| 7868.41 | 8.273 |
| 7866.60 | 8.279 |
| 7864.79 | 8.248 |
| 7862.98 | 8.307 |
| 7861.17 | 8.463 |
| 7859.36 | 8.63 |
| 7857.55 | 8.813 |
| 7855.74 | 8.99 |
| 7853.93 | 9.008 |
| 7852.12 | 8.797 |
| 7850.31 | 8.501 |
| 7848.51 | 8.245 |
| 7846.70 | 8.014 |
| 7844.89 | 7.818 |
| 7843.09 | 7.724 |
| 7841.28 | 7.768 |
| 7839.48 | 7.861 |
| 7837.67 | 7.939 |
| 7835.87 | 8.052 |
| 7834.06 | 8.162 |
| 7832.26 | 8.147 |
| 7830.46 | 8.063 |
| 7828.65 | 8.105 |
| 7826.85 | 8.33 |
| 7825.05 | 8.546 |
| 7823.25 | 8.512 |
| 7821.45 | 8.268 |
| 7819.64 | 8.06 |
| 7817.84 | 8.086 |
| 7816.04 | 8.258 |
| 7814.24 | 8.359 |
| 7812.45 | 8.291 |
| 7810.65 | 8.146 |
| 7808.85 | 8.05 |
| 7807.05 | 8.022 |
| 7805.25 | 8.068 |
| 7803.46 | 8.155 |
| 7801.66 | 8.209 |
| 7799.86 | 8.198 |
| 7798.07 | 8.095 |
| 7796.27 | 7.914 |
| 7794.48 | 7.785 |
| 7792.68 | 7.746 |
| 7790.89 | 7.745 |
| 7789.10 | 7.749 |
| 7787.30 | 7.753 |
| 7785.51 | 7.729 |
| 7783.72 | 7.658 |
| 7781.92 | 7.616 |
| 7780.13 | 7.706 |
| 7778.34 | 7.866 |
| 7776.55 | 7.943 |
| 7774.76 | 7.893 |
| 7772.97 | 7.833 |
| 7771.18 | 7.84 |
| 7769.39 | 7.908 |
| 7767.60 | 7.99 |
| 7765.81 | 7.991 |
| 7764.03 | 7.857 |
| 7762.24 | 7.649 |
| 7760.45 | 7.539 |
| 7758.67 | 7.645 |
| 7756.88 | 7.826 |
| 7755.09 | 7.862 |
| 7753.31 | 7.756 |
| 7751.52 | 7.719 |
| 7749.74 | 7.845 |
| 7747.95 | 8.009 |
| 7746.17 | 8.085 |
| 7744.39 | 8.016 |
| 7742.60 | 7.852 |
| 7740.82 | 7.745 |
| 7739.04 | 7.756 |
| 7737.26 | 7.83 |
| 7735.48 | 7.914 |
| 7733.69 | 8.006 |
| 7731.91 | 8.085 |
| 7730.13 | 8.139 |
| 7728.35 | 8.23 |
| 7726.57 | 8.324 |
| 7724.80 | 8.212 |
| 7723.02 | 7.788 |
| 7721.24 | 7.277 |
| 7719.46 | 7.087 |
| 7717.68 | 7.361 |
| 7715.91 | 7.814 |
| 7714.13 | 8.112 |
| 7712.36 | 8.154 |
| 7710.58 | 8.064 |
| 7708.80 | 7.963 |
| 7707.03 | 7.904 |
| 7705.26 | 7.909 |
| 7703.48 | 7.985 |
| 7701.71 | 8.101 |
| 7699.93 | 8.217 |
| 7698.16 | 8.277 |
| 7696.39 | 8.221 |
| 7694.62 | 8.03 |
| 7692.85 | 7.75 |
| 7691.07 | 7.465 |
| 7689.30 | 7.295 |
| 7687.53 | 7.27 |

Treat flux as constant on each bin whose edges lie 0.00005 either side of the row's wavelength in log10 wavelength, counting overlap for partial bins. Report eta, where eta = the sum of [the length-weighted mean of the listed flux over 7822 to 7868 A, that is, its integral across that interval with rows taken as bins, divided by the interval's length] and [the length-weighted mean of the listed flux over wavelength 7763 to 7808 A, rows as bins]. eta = 16.2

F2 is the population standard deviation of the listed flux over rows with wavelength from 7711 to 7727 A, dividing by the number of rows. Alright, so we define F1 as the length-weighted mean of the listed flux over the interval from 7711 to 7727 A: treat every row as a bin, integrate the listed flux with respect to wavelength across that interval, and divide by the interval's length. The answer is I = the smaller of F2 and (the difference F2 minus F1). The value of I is -7.36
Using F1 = 7.79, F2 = 0.43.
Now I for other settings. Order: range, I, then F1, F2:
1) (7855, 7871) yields -8.19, 8.46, 0.27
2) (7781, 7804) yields -7.66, 7.87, 0.21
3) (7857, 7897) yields -7.78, 8.09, 0.31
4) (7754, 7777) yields -7.69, 7.83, 0.13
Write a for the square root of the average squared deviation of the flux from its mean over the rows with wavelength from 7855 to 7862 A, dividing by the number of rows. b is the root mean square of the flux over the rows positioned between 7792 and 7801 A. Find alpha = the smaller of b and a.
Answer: 0.197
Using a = 0.20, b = 7.9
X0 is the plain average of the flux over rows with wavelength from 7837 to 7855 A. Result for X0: 8.2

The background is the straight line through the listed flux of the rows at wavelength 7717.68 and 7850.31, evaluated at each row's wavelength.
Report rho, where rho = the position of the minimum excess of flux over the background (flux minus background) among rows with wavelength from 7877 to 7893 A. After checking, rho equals 7879.29 A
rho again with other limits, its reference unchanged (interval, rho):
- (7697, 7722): 7719.46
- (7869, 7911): 7879.29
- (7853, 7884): 7879.29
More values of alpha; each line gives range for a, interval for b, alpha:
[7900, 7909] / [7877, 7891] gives 0.036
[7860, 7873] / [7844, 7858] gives 0.118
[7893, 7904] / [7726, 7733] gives 0.207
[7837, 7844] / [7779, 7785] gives 0.083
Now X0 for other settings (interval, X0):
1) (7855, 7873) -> 8.4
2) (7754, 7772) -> 7.8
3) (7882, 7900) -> 8.0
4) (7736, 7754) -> 7.9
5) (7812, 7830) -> 8.3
